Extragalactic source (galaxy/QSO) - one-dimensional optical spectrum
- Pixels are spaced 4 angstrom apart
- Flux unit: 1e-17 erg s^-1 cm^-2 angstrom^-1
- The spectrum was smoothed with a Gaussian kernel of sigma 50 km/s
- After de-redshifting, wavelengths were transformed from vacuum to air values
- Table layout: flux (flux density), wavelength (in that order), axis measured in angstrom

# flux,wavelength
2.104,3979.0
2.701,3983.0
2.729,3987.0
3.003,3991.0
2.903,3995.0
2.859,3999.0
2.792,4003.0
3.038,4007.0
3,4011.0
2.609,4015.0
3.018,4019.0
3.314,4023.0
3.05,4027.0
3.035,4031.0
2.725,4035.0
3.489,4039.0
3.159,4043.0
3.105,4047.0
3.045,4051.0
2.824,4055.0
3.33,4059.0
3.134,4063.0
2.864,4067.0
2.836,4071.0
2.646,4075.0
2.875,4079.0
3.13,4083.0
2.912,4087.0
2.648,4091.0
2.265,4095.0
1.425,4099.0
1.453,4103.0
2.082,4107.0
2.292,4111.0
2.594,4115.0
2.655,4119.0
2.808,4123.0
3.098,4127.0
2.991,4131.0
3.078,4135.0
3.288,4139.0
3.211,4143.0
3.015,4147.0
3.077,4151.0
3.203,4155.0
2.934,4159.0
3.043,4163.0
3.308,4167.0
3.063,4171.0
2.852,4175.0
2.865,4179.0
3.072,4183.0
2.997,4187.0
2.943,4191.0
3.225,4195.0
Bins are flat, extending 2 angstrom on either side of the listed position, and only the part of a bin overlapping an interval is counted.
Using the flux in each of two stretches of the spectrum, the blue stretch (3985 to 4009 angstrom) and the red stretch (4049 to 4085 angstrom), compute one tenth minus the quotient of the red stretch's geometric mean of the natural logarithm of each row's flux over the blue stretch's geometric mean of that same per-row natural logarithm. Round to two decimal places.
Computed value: -0.92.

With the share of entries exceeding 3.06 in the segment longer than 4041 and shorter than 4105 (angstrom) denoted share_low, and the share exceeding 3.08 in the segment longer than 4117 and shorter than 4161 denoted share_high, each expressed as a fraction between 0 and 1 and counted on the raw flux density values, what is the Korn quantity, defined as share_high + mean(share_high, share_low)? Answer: 0.70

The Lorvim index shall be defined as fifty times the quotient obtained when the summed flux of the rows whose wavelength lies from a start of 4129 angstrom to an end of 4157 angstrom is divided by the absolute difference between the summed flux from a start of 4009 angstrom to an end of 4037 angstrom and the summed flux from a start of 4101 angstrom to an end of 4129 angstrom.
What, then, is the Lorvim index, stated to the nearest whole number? 290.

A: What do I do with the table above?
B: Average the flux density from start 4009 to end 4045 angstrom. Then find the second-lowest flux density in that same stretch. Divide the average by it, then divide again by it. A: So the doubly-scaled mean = 0.41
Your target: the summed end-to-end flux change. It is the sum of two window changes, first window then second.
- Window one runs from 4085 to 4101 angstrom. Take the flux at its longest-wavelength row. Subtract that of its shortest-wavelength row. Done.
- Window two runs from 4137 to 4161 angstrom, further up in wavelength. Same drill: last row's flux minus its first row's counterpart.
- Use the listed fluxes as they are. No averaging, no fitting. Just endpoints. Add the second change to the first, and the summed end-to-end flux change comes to -1.84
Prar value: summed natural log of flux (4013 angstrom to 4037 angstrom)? 6.5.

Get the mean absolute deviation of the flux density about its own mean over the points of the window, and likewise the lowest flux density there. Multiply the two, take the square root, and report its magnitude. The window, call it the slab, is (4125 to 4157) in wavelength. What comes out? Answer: 0.51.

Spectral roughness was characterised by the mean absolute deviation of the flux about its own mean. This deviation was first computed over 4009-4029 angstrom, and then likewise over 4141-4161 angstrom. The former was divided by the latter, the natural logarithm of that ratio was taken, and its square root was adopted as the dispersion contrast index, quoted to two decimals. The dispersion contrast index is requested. 0.70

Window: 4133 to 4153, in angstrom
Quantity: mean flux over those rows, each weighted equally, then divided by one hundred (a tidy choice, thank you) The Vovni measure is 0.0313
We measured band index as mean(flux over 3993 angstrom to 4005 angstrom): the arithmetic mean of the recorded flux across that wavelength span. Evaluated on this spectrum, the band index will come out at 2.85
